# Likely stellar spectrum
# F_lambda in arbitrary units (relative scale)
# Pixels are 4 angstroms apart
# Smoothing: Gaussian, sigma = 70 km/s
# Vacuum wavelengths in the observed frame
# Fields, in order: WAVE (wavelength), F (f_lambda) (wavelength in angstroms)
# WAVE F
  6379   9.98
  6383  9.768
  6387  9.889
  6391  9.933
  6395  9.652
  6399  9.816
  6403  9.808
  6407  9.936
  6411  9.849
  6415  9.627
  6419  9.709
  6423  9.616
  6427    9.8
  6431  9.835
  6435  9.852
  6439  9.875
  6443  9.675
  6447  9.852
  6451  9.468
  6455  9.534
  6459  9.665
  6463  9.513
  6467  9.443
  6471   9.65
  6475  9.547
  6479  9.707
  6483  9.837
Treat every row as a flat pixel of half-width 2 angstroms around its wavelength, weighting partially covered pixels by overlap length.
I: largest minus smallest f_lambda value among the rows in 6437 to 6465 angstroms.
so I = 0.41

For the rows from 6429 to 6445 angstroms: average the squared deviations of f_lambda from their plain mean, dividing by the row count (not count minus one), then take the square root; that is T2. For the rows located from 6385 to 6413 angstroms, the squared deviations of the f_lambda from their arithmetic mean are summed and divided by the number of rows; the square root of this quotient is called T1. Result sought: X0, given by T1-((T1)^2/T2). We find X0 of -0.013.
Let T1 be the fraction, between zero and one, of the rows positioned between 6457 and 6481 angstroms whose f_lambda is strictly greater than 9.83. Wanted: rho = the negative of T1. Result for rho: 0.00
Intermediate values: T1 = 0.00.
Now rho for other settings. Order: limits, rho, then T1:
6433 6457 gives -0.50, 0.50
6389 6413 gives -0.50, 0.50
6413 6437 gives -0.33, 0.33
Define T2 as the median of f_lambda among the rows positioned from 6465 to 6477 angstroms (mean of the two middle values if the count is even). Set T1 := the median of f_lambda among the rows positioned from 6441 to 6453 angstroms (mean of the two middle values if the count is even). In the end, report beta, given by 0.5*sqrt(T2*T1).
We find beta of 4.81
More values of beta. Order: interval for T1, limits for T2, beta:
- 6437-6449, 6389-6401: 4.92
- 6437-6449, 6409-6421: 4.89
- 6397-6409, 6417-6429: 4.88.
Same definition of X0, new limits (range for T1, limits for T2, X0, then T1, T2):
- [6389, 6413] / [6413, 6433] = -0.007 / 0.095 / 0.089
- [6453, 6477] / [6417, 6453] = 0.031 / 0.077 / 0.129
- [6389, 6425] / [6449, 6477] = -0.060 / 0.118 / 0.078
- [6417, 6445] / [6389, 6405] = 0.007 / 0.092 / 0.100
